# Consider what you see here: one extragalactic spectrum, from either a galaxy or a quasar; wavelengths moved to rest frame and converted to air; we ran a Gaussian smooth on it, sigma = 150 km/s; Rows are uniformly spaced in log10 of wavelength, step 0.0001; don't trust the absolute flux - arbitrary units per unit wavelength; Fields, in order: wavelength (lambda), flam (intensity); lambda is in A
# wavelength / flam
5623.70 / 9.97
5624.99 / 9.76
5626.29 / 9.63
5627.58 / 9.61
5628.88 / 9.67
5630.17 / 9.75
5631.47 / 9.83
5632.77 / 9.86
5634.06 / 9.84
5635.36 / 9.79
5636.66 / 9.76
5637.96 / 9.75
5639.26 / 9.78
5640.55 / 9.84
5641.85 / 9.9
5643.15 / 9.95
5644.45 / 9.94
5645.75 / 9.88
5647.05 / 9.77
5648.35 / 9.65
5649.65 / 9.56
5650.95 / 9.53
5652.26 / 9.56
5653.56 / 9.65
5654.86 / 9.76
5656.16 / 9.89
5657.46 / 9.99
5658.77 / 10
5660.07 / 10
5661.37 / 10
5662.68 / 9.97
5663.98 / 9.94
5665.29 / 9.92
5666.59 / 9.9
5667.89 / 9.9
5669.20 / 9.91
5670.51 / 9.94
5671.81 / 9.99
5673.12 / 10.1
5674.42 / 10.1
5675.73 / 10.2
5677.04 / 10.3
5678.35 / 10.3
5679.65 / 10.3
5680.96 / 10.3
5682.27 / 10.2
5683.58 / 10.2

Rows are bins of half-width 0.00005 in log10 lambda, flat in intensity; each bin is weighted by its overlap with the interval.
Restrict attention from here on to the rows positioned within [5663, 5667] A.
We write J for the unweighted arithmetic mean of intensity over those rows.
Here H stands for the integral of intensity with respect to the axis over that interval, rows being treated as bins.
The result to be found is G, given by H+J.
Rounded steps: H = 39.7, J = 9.92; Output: 49.7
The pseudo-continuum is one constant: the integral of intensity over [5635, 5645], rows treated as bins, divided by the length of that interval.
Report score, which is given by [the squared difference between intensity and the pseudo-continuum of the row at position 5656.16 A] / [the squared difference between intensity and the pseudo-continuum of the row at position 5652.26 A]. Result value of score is 0.03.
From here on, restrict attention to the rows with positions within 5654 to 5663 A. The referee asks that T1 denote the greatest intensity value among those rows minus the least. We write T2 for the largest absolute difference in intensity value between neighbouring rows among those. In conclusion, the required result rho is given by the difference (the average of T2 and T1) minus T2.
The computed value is 0.055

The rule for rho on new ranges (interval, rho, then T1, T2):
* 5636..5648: 0.045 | 0.20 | 0.11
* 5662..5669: 0.020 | 0.07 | 0.03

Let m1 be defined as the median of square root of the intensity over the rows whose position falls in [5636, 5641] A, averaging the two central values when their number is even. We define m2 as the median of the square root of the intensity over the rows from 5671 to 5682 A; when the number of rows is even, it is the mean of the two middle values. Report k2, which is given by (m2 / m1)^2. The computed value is 1.05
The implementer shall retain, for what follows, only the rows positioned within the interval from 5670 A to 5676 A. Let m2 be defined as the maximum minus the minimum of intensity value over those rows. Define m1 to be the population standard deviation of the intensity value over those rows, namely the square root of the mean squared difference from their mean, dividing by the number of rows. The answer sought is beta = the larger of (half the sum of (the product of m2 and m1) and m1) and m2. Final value 0.26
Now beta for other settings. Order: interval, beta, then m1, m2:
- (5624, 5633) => 0.25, 0.090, 0.25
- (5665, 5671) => 0.04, 0.015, 0.04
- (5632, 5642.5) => 0.15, 0.049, 0.15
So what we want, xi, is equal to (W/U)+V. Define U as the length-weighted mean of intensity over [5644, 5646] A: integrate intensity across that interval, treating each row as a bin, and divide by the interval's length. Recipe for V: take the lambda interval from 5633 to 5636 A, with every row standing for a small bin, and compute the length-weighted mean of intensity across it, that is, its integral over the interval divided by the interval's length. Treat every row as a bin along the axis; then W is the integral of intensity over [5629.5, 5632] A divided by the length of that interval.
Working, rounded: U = 9.9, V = 9.8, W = 9.8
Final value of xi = 10.8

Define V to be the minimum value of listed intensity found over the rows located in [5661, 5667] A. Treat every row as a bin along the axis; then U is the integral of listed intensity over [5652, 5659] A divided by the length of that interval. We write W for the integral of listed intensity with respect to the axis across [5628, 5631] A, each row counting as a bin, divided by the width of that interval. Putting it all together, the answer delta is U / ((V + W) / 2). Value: 1.00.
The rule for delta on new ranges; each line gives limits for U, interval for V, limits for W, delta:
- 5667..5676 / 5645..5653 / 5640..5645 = 1.03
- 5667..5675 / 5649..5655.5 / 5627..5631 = 1.04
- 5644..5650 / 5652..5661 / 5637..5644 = 1.01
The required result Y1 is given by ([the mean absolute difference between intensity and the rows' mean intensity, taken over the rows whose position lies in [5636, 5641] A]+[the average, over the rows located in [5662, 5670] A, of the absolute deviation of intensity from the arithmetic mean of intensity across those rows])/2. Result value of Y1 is 0.025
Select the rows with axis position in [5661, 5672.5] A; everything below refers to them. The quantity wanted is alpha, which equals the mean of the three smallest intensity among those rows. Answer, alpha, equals 9.90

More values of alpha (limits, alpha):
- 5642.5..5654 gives 9.55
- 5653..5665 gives 9.77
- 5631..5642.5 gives 9.76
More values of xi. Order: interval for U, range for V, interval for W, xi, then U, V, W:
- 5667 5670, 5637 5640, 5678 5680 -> 10.8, 9.9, 9.8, 10.3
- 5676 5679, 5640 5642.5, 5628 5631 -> 10.8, 10.3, 9.9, 9.7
